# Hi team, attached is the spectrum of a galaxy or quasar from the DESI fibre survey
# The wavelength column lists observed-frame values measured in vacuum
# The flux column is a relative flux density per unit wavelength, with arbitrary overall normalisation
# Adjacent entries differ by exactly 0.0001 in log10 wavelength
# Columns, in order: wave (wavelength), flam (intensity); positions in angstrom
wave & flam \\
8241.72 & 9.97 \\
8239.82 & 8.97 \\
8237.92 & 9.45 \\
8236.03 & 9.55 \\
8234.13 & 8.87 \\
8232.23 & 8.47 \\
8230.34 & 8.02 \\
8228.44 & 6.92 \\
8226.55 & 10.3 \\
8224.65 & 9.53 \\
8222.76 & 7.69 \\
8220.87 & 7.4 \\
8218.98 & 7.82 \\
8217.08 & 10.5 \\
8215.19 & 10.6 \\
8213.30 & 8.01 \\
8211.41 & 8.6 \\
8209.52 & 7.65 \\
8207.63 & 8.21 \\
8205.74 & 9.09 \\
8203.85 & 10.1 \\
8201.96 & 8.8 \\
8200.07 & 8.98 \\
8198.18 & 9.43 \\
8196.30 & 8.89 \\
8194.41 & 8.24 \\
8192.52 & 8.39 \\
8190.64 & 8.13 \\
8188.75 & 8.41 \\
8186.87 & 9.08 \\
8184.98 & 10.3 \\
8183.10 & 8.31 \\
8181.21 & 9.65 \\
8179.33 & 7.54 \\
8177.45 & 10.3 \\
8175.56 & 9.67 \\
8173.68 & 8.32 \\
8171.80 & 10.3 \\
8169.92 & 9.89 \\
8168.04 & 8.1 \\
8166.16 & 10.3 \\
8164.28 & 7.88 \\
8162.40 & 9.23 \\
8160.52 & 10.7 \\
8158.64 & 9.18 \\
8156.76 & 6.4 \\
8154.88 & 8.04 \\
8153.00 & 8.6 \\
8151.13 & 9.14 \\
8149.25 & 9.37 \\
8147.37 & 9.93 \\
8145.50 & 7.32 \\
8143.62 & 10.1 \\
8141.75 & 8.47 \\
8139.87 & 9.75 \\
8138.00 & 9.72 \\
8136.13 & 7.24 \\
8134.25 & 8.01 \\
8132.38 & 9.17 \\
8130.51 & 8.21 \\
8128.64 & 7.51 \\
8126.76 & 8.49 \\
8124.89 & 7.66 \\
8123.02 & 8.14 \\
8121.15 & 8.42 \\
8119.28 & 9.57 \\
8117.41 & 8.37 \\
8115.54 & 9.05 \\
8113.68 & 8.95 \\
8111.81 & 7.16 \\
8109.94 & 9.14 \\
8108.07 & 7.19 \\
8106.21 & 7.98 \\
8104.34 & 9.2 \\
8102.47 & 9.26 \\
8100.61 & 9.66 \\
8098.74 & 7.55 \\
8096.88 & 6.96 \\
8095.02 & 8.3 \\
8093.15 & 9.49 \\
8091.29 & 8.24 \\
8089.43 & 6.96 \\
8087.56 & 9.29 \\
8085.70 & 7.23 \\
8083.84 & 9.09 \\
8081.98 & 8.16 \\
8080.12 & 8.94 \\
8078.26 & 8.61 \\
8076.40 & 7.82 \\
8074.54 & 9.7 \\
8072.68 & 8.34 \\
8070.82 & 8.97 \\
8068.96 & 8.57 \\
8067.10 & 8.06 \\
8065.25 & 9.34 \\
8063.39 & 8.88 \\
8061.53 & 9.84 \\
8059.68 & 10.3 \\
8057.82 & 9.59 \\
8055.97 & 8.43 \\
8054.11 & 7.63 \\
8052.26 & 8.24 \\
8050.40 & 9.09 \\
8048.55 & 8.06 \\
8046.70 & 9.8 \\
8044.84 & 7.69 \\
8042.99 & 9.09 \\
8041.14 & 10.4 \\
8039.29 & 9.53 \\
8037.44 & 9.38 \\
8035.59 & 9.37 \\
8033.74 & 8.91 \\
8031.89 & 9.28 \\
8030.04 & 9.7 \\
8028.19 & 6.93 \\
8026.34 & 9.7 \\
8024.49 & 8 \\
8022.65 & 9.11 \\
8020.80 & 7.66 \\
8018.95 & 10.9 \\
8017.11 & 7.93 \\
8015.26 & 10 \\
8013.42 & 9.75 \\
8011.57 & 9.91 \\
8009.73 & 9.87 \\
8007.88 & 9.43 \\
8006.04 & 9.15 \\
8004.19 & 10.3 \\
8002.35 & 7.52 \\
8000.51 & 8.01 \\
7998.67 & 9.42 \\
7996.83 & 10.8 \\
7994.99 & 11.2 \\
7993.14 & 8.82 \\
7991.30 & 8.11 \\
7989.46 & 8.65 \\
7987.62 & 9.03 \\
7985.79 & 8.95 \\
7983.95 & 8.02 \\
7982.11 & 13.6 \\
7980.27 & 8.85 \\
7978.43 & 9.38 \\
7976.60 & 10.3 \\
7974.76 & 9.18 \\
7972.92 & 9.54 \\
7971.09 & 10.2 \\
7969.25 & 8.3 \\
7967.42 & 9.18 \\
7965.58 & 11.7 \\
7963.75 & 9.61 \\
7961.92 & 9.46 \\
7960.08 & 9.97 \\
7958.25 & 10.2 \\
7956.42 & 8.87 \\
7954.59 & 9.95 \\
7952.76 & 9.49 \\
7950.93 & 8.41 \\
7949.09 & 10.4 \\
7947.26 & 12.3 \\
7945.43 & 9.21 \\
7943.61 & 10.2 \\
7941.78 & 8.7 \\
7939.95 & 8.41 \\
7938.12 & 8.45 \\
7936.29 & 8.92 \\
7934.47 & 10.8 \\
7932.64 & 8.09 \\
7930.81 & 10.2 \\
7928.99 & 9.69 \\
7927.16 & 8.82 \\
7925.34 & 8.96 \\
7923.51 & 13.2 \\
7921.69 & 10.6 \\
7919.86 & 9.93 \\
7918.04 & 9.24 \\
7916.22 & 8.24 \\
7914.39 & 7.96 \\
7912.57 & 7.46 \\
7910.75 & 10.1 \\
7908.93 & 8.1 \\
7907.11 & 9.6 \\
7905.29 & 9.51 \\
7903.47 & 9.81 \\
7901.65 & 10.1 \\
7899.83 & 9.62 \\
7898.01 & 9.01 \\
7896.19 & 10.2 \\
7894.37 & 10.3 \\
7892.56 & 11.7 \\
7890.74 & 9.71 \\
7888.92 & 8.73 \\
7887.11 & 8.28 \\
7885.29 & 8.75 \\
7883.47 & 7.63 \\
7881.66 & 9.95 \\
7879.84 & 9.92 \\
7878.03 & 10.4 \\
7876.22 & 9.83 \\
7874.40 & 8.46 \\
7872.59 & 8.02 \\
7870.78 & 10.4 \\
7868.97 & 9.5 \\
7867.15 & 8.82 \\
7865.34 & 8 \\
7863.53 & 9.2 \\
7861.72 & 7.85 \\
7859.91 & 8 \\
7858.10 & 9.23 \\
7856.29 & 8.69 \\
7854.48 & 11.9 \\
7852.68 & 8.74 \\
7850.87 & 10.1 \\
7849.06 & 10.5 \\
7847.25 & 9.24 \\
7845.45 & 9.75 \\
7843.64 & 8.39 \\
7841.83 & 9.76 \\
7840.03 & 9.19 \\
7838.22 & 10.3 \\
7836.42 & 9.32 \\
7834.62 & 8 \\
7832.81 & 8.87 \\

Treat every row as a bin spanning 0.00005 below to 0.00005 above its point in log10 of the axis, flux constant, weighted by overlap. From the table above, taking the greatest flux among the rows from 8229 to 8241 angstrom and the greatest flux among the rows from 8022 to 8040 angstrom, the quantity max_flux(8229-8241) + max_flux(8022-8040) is 19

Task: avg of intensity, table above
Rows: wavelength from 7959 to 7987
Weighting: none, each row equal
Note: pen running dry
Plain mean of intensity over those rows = 9.75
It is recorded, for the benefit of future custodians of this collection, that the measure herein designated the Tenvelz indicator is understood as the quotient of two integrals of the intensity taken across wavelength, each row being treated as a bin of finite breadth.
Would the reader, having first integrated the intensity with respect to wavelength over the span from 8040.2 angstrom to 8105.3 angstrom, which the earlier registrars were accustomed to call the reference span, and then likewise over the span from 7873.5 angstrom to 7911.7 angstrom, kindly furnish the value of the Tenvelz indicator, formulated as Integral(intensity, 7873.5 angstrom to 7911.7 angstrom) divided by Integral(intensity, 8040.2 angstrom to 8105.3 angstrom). 0.6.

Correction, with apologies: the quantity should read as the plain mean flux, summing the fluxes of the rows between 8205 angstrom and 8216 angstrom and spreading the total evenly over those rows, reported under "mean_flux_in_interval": 8.7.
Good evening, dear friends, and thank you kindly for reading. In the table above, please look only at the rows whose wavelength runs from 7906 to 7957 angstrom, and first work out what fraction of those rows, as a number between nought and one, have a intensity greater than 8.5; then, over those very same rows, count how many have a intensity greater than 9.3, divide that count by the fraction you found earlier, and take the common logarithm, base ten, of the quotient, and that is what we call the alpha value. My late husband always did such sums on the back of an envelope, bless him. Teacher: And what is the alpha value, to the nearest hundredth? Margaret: 1.26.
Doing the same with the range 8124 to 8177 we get 1.27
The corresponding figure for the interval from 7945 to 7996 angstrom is 1.24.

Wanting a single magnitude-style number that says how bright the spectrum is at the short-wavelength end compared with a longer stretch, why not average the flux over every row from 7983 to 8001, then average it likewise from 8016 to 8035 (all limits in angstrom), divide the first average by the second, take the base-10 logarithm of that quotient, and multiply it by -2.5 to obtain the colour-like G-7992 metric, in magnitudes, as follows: -0.04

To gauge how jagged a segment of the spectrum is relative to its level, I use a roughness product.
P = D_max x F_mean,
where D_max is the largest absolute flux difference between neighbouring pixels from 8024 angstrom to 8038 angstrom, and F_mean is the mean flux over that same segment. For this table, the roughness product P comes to 24.7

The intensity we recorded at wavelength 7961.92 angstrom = 9.46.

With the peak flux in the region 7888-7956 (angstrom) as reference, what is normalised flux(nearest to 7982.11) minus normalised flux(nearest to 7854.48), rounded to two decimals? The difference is 0.13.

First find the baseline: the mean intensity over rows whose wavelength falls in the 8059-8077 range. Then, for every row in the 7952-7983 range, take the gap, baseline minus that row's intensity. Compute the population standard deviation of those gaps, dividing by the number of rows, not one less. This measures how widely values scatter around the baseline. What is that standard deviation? 1.18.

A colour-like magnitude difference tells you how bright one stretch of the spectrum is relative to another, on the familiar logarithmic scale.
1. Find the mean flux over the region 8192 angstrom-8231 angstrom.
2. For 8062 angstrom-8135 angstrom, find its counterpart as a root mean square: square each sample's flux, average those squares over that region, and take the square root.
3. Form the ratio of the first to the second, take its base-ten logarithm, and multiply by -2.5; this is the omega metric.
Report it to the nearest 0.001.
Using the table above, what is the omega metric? -0.030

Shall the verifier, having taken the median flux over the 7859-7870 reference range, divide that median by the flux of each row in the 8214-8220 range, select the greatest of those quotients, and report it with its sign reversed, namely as -1.08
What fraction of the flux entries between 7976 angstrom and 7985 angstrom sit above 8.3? 0.800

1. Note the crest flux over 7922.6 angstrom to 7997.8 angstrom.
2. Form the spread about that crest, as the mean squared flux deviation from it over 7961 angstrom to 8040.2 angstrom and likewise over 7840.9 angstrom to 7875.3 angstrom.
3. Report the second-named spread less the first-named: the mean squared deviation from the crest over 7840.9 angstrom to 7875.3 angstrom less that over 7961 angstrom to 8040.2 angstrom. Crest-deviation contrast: 1.2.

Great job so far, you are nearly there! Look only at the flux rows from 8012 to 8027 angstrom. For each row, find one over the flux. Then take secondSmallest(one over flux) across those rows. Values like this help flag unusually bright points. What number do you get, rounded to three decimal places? 0.100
